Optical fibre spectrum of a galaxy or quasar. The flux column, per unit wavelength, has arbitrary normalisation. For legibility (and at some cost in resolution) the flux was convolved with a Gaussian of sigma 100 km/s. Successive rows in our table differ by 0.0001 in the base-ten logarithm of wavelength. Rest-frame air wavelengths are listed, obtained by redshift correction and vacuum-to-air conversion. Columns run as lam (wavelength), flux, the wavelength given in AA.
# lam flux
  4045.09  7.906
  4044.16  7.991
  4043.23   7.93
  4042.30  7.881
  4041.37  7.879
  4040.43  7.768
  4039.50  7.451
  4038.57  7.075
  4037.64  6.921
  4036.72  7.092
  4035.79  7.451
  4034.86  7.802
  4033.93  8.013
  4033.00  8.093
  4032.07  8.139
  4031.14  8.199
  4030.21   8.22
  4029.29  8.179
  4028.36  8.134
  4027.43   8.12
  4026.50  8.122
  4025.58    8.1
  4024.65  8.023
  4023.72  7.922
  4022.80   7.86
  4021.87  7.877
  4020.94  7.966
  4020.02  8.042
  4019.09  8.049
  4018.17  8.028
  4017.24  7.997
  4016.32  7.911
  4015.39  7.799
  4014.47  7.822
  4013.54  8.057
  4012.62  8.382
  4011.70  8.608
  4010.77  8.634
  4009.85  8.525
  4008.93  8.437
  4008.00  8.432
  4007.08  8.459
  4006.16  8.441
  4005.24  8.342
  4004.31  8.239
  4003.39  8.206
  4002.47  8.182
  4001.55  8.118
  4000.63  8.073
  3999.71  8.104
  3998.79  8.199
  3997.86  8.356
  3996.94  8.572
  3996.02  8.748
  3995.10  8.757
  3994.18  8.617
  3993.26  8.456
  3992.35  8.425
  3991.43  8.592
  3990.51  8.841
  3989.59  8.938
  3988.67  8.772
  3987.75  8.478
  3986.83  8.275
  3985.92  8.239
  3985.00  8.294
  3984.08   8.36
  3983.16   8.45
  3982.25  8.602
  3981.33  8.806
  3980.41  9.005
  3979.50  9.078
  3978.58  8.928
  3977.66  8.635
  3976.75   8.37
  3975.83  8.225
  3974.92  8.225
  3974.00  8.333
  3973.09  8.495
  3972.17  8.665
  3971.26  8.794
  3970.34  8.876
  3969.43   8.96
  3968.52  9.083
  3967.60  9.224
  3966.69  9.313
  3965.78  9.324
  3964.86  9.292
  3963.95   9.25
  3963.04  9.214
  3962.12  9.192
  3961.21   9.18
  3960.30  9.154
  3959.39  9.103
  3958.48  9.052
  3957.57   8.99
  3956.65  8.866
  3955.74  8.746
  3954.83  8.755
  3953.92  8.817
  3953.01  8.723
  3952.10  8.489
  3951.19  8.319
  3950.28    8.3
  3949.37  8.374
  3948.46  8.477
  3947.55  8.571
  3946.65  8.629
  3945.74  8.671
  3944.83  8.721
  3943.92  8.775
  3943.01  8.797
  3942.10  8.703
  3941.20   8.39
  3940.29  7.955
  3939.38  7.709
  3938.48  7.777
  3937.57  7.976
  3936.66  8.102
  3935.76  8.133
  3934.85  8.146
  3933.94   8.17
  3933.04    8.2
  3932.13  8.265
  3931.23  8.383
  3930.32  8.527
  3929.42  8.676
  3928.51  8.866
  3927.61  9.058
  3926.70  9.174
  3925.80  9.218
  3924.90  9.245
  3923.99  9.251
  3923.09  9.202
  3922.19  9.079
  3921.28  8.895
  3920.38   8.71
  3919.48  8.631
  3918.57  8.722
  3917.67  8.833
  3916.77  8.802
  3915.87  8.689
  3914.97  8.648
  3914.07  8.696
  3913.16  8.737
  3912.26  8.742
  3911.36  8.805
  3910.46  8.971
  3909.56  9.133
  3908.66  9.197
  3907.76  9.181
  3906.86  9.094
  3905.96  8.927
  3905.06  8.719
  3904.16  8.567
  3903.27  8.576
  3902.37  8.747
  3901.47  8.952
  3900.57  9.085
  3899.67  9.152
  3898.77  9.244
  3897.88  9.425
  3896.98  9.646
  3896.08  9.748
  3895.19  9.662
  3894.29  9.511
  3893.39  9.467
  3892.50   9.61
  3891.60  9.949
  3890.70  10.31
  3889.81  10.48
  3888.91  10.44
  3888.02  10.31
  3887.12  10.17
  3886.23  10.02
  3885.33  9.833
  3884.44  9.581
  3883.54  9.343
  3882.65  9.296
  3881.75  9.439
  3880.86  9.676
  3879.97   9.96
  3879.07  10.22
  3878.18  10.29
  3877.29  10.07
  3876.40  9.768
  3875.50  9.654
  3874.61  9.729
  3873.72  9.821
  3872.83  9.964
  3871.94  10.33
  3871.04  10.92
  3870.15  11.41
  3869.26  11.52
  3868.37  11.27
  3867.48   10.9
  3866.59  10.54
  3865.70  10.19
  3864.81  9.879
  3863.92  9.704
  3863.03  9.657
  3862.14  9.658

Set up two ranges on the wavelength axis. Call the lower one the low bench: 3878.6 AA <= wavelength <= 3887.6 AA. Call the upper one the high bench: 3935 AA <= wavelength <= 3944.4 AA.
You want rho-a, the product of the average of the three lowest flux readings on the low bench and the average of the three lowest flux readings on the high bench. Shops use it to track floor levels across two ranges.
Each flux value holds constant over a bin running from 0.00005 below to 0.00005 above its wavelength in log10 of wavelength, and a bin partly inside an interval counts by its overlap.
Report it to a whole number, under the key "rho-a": 73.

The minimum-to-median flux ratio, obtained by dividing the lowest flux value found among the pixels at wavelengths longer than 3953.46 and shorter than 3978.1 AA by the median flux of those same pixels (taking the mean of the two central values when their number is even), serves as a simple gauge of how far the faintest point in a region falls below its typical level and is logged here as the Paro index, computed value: 0.918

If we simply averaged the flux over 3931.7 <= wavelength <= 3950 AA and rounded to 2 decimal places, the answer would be 8.33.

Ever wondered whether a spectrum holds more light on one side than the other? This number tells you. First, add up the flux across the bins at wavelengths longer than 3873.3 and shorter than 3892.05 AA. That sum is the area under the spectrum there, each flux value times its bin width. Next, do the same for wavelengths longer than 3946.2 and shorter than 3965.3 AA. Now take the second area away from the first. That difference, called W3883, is 17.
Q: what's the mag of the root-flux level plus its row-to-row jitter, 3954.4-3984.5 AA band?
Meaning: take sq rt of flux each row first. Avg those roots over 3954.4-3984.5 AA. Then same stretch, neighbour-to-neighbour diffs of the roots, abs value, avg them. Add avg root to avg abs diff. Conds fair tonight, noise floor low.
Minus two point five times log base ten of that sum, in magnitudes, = -1.19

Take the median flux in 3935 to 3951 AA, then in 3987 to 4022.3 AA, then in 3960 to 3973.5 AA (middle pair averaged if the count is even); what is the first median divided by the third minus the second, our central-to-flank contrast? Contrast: 10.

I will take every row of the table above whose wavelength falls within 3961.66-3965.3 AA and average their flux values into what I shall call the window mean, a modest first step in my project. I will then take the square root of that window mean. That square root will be 3.04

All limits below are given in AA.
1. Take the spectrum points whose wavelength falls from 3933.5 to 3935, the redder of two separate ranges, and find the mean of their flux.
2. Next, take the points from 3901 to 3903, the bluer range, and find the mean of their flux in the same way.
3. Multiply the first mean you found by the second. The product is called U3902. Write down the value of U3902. 72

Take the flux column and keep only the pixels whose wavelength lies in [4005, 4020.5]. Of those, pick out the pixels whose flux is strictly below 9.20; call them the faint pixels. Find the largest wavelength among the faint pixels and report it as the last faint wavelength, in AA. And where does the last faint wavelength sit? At 4020.02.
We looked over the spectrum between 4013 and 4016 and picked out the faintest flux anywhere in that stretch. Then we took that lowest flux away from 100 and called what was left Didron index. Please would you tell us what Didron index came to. 92.2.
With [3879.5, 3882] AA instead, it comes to 90.6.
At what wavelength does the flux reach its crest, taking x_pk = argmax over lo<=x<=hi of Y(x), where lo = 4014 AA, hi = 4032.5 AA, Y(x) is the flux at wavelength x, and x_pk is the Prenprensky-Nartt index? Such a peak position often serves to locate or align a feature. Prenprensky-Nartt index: 4030.21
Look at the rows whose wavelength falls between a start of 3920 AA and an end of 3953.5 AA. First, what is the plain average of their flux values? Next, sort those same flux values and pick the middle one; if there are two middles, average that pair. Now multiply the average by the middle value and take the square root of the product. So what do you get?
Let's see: 8.6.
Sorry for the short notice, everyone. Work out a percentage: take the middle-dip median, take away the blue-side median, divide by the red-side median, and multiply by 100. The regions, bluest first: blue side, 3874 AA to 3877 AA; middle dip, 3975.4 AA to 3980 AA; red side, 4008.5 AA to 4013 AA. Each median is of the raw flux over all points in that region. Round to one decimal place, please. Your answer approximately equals -12.8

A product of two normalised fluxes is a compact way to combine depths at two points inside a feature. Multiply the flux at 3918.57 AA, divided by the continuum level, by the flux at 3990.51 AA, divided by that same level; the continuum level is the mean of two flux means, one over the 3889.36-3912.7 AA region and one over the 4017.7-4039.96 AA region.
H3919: 1.05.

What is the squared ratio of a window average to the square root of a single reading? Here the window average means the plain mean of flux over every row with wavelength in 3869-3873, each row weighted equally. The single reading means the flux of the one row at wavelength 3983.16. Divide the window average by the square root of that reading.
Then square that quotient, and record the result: 13.9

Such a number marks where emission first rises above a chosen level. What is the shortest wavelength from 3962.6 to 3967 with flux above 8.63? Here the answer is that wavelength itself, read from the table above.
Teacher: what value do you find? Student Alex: 3963.04 AA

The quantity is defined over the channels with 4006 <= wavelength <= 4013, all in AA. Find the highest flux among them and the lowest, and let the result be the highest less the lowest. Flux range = 0.25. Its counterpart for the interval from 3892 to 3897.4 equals 0.28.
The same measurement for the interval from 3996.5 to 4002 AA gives 0.50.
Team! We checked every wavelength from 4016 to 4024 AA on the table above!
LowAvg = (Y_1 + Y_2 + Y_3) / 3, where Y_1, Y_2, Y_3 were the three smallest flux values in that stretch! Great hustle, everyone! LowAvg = 7.9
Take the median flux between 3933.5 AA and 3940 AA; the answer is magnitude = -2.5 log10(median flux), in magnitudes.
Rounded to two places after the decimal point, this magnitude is -2.27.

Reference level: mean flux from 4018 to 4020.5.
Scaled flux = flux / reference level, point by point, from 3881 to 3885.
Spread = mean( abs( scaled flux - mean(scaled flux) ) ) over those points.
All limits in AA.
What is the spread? 0.012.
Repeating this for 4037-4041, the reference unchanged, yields 0.038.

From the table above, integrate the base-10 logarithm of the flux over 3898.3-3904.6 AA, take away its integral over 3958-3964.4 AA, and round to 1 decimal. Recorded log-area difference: -0.2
